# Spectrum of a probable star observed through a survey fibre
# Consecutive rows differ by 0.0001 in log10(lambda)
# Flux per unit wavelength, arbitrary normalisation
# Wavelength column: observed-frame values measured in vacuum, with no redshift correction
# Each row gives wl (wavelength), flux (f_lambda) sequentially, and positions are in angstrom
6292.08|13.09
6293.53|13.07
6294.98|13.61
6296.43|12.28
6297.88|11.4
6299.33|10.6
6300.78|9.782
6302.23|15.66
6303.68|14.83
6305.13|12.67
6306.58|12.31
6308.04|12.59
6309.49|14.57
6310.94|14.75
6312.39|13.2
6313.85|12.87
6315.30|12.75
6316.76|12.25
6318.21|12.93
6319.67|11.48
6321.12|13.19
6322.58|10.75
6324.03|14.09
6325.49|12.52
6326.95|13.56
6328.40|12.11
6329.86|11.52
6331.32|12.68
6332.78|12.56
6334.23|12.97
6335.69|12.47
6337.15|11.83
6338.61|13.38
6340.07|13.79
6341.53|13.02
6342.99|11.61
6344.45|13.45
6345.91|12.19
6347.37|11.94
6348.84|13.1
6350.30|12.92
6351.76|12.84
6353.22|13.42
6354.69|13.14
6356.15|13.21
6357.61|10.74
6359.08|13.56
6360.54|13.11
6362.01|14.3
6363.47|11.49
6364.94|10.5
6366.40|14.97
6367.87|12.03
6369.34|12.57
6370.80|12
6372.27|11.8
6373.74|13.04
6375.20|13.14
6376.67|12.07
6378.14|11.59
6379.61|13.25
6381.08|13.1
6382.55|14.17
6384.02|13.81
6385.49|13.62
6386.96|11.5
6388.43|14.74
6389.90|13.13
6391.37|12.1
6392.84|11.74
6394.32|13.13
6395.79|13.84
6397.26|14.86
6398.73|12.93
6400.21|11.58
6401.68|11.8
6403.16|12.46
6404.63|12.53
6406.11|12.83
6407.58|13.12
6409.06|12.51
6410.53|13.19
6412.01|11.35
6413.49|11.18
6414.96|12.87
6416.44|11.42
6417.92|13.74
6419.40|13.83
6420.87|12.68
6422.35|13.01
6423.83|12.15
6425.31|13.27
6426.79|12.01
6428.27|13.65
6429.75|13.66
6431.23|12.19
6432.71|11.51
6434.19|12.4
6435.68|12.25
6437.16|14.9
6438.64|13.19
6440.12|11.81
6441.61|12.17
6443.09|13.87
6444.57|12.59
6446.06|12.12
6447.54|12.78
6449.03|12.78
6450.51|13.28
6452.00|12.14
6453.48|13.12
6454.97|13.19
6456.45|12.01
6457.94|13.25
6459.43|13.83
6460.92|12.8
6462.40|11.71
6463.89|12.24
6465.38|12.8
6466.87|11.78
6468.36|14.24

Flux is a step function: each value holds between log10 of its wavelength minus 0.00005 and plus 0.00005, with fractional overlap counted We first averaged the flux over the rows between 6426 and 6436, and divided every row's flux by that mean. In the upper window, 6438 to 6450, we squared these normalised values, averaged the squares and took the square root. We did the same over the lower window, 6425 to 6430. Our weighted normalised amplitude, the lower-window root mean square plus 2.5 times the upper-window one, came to 3.58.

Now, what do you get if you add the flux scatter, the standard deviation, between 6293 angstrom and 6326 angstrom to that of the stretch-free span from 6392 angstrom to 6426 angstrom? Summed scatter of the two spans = 2.3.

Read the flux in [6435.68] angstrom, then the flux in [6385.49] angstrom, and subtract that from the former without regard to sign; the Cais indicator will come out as 1.37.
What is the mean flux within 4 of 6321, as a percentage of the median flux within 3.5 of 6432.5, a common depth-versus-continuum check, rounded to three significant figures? 102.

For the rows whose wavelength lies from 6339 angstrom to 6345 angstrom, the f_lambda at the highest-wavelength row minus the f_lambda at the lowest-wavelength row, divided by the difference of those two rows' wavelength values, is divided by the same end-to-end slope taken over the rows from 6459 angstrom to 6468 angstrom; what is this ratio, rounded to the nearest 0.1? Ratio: 0.3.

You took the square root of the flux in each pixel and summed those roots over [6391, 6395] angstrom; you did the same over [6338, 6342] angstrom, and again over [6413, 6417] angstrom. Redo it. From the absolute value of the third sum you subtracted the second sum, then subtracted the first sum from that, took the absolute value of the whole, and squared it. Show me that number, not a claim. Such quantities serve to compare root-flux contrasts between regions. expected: 125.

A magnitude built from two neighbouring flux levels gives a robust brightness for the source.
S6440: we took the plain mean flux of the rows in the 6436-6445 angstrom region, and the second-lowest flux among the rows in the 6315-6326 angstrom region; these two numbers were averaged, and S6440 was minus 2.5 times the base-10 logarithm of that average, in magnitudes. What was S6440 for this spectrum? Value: -2.723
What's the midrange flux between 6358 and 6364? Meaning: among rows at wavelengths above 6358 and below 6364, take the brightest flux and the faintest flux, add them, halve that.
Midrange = 12.9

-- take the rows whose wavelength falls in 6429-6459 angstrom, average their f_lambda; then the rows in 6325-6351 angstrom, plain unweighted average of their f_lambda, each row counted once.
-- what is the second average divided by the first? 0.99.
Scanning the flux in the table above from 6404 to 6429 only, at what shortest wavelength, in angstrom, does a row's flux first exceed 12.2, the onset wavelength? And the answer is 6404.63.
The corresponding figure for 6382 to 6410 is 6382.55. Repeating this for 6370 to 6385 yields 6373.74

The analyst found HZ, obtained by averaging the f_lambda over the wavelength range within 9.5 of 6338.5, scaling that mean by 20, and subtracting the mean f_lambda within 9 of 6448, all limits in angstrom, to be 239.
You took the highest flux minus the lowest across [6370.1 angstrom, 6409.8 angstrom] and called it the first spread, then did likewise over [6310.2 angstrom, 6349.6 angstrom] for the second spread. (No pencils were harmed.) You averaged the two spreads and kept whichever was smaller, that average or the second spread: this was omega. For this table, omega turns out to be 3.7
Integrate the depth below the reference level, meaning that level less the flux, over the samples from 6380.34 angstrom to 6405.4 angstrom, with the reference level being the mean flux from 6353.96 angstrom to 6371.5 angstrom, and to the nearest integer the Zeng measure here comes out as -9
